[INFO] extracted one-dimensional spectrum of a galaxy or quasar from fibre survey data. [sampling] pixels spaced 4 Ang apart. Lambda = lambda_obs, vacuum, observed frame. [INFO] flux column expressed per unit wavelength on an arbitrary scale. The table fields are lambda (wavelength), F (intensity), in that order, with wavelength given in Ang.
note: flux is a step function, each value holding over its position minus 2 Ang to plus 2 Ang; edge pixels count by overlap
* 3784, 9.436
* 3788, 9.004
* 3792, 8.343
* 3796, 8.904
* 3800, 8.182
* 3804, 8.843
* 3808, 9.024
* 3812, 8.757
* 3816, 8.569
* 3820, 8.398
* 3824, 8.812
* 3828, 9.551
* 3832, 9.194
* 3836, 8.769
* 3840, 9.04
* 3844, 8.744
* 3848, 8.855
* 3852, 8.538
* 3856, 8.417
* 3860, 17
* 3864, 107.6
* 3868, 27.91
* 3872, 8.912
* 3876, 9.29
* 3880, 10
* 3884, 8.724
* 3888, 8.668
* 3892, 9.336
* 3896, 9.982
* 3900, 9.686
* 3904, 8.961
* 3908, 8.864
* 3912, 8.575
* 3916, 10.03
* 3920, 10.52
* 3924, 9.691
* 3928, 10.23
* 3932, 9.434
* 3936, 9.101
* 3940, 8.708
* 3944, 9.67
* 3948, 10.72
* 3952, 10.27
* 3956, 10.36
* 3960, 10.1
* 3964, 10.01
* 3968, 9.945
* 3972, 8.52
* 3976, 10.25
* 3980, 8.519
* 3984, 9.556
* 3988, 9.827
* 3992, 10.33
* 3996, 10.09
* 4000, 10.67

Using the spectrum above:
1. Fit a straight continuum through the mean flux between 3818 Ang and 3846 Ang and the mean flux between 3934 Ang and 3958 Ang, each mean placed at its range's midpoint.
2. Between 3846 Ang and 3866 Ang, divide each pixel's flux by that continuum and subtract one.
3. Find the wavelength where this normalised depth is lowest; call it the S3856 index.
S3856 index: 3856 Ang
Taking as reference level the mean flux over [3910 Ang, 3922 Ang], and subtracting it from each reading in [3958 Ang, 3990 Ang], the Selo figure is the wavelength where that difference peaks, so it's 3976 Ang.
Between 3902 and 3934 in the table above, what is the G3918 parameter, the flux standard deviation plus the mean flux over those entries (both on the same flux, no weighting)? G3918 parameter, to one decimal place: 10.2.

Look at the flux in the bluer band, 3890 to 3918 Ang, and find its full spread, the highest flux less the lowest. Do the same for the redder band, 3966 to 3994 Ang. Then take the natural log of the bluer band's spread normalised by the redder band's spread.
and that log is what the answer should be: -0.22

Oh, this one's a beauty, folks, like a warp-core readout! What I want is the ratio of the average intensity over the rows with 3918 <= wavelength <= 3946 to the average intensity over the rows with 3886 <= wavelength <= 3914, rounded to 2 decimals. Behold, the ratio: 1.05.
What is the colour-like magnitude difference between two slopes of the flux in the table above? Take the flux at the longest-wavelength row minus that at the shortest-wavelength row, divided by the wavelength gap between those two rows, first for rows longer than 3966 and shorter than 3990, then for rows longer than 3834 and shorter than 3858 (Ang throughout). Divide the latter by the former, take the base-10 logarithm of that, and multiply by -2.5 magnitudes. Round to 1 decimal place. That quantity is -1.2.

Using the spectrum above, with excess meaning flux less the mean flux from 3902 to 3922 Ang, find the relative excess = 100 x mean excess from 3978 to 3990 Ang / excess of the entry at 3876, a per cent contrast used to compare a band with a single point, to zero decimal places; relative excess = 89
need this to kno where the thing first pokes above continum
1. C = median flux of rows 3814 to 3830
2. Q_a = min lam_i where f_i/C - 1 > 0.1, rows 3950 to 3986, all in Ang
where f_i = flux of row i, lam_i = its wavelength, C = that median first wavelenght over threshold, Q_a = 3952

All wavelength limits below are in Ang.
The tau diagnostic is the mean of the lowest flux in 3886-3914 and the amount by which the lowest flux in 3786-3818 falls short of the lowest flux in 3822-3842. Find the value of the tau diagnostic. 4.58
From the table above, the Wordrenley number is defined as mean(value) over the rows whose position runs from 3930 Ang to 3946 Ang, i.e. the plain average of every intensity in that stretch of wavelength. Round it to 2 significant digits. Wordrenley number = 9.2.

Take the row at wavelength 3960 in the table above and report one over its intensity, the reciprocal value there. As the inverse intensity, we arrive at 0.099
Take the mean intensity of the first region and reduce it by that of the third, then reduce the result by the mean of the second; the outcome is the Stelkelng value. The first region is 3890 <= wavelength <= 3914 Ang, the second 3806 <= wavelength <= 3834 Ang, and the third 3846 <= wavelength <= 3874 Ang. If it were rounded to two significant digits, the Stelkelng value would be -26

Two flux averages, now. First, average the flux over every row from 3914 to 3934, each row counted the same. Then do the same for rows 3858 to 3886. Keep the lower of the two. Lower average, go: 10.0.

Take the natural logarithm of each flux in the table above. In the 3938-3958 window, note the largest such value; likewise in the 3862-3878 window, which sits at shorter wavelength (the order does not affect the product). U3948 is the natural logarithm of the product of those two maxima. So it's 2.41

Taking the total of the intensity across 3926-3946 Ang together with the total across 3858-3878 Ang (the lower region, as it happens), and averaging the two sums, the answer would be 109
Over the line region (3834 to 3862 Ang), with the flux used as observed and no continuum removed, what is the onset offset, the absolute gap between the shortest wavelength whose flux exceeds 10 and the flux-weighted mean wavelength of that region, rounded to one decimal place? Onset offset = 10.7 Ang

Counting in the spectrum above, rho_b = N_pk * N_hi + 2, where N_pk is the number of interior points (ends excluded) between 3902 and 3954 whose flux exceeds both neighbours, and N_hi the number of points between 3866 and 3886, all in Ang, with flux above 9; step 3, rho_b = 11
